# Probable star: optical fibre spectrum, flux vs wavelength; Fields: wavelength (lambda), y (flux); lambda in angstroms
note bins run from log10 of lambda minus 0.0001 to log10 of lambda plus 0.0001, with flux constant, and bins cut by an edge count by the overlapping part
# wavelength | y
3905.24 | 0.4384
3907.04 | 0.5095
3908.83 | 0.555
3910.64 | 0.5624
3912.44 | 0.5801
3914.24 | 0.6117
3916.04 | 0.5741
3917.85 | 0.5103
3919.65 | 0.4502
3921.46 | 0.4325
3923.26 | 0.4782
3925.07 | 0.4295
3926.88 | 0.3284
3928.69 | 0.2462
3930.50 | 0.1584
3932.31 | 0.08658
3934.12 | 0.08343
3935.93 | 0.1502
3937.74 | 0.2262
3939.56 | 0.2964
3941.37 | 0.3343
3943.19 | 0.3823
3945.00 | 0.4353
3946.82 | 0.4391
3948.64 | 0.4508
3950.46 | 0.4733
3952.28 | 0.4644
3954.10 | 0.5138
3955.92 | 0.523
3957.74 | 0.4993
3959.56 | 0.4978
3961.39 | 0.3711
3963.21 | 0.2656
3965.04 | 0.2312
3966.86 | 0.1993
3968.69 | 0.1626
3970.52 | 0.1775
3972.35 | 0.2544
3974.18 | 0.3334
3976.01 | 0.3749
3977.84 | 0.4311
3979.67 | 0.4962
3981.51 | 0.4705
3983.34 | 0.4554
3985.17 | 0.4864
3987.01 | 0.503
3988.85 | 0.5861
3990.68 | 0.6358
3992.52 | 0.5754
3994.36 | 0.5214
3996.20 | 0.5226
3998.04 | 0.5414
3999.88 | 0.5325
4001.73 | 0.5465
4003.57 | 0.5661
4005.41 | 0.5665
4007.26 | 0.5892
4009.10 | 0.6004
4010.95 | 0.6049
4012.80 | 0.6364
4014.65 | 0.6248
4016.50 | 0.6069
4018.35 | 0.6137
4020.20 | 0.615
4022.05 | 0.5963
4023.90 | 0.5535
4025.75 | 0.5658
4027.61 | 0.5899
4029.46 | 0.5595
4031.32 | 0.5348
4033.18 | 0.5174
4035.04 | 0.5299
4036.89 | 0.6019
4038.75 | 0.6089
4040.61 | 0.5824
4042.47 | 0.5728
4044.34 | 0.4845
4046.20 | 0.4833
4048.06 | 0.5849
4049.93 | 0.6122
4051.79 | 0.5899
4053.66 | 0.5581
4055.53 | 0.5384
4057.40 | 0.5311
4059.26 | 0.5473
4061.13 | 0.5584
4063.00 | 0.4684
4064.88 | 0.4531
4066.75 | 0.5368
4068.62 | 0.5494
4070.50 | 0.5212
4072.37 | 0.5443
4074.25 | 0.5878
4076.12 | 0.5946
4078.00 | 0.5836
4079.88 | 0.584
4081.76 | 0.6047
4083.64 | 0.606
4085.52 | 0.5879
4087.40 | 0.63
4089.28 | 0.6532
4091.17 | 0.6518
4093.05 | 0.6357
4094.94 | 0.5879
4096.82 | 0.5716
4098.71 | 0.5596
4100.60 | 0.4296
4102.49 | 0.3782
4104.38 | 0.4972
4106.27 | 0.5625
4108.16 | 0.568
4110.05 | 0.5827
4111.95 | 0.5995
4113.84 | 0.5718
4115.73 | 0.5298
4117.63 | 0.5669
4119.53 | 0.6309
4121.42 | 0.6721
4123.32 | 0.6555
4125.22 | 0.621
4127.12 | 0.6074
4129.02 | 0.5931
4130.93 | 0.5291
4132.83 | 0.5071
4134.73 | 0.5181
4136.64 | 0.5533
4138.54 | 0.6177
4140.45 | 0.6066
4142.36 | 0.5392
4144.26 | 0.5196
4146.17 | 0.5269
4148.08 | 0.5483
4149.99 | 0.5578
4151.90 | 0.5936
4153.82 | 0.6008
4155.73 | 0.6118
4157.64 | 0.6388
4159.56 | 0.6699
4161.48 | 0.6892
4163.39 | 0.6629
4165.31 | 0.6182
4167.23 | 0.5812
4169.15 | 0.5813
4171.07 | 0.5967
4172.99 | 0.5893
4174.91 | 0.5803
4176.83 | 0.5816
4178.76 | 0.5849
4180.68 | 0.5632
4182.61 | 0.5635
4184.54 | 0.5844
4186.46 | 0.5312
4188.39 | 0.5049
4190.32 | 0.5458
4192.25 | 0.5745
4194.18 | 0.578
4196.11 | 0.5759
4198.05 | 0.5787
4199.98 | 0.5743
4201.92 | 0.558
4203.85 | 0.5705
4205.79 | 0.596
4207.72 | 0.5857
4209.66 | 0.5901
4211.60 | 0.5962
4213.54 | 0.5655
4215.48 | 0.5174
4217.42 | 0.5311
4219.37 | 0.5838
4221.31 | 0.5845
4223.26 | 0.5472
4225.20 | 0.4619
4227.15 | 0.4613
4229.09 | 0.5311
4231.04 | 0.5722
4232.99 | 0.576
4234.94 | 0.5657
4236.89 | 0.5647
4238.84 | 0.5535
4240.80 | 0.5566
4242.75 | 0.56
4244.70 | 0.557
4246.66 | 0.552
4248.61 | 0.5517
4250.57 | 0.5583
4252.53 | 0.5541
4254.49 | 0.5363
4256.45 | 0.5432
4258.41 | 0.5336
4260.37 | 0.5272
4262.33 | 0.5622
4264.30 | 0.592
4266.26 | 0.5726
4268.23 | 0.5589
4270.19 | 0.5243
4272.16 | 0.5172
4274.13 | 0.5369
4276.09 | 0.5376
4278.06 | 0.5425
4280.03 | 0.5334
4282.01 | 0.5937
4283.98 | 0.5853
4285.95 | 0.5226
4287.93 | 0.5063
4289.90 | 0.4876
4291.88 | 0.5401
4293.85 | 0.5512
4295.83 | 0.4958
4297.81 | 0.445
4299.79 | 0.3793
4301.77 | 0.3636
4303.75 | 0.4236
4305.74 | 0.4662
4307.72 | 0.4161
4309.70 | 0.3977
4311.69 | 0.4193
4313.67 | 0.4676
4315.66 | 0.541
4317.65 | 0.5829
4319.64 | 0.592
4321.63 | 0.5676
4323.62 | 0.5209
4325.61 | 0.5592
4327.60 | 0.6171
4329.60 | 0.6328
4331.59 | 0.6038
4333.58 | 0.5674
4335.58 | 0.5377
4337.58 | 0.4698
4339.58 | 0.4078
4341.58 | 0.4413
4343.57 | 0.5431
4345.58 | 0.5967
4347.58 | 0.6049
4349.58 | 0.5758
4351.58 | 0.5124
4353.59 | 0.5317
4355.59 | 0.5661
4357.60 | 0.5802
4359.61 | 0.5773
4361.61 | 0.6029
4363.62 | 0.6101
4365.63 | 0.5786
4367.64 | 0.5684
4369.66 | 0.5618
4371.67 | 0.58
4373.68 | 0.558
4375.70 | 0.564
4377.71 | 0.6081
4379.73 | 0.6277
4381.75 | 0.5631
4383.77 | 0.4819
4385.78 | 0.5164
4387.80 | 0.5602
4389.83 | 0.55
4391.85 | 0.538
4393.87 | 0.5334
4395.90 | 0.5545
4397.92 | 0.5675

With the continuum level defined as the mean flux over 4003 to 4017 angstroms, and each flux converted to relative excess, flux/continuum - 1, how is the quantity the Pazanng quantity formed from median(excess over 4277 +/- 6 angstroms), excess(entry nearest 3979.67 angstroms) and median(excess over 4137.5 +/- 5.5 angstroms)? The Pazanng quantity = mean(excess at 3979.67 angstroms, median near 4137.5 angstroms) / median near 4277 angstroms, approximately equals 1.3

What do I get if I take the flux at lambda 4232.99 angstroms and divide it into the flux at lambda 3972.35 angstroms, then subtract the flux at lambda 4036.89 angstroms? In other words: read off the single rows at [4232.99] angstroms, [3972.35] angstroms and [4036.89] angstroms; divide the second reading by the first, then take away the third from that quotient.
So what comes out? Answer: -0.2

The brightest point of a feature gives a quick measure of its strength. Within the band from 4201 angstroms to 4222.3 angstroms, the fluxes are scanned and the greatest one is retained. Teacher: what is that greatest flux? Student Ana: 0.5962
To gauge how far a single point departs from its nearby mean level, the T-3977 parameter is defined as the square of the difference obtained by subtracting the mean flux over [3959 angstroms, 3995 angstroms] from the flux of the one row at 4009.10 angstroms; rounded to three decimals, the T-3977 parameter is 0.040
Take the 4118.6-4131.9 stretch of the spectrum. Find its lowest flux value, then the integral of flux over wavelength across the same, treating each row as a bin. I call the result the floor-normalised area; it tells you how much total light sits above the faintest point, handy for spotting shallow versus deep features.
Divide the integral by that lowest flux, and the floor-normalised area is 15.5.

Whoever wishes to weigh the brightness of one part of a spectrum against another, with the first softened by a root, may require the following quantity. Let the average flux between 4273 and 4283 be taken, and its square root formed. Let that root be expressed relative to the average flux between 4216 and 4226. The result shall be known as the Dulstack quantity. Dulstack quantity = 1.4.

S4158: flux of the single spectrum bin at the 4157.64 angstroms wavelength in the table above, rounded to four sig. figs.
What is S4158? 0.6388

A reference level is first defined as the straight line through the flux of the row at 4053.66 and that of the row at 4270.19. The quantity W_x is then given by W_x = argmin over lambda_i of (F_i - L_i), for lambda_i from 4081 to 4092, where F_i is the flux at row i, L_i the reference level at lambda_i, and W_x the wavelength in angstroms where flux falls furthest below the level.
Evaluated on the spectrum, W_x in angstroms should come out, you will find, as 4085.52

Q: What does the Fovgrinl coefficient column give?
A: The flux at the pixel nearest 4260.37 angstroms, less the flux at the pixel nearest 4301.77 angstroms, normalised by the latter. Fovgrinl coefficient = 0.45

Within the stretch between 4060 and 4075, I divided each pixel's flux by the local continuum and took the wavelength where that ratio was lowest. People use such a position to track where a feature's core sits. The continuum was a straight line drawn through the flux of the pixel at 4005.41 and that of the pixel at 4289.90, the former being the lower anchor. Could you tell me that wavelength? 4064.88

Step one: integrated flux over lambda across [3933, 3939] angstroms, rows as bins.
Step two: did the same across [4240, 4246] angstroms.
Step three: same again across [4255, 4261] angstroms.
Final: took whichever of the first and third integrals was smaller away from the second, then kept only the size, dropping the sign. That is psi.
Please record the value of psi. 2.4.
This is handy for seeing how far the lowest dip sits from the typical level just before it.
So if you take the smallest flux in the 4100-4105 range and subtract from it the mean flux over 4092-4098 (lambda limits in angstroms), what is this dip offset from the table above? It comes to -0.22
